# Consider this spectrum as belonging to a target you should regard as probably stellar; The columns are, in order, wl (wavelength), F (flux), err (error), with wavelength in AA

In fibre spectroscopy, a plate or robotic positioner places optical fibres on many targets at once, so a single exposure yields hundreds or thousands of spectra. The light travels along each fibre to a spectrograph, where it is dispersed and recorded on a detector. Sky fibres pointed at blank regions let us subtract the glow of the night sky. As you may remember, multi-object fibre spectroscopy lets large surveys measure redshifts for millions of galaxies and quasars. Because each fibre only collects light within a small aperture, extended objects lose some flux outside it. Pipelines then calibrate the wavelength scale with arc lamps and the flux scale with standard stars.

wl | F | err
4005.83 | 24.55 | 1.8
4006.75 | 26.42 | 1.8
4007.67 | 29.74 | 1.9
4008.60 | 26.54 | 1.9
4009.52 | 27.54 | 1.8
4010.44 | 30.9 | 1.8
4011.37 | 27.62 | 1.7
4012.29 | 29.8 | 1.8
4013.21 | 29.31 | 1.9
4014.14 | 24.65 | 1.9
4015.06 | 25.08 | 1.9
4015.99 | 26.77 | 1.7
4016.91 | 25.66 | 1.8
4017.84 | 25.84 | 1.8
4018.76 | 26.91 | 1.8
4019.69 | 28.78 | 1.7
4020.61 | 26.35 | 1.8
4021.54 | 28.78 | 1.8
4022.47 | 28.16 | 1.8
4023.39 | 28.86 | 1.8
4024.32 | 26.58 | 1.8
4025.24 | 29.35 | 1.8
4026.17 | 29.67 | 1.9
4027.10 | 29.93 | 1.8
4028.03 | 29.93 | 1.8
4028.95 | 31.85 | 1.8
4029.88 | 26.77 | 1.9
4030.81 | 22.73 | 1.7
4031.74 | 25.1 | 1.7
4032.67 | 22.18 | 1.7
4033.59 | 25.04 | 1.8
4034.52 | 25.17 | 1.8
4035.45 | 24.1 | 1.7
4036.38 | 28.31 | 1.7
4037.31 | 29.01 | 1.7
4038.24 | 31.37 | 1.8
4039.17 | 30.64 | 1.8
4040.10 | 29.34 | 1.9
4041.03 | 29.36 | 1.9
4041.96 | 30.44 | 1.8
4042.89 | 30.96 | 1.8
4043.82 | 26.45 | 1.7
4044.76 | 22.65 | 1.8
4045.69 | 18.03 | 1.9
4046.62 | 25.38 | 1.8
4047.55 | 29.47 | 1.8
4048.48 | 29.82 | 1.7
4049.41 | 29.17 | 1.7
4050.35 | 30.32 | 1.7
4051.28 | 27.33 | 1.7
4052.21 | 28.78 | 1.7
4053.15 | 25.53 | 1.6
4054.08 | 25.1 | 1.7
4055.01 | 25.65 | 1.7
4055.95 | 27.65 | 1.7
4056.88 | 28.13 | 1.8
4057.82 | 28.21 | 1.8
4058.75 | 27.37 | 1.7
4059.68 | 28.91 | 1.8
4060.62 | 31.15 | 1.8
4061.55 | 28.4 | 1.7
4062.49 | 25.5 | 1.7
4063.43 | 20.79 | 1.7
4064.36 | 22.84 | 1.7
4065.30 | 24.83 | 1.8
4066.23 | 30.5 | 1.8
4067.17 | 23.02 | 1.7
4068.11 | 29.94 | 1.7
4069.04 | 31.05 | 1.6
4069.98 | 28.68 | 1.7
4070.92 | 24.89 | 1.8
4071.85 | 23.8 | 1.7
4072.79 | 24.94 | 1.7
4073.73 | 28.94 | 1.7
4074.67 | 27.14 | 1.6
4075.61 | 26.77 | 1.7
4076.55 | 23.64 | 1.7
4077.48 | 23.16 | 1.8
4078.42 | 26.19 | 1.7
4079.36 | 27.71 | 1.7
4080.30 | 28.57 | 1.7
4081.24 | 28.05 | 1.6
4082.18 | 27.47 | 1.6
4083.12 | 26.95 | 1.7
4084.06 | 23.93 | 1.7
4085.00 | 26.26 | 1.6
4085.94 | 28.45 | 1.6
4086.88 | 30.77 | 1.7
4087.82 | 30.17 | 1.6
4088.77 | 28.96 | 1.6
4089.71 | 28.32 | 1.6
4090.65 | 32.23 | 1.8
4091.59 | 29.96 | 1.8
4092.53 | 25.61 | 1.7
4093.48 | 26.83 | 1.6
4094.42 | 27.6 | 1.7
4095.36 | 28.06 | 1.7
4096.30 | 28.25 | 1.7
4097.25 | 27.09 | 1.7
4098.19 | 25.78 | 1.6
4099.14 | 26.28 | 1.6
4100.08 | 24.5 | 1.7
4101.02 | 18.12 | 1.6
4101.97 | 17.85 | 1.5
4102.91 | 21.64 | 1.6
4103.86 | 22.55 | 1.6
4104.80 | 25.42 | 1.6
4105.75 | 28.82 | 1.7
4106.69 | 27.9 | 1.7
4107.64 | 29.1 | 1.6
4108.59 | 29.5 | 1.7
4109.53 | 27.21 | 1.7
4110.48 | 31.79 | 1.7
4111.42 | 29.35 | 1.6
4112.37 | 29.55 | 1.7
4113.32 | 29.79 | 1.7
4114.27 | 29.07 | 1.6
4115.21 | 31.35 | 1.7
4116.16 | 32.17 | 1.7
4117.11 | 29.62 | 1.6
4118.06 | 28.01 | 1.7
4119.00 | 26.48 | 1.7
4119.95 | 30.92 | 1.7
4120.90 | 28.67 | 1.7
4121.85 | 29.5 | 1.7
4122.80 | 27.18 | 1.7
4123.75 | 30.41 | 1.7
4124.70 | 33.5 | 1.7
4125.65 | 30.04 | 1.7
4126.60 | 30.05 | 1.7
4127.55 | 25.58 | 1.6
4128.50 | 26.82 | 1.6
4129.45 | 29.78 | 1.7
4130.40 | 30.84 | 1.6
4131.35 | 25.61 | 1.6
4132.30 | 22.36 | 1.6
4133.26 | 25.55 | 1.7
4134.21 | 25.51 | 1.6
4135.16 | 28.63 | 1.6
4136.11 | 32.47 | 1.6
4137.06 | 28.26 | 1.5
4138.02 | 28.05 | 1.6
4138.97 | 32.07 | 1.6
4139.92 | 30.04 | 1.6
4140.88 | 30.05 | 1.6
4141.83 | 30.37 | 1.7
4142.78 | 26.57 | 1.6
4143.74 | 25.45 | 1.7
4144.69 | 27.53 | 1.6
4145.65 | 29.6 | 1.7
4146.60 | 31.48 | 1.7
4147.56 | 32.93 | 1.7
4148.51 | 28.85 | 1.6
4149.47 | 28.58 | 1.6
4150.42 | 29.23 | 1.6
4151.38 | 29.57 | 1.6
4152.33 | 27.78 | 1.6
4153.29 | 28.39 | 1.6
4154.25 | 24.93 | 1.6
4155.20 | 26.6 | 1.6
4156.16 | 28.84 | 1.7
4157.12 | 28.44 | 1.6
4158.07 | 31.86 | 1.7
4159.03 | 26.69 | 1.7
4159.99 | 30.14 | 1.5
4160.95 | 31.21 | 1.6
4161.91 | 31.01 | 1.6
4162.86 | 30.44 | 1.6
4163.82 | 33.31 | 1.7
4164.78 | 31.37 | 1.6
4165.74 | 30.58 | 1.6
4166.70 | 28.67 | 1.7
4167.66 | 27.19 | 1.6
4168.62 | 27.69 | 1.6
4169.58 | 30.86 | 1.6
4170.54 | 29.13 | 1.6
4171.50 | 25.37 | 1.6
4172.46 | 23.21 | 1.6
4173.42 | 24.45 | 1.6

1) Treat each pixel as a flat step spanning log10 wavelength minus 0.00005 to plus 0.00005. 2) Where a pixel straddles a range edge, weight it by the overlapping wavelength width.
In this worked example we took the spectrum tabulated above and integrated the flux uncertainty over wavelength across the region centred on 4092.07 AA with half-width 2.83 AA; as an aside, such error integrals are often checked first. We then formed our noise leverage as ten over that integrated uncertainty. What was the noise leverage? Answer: 1.0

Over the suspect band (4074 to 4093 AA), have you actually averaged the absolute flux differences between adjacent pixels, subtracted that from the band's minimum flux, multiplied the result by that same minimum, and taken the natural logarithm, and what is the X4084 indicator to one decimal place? 6.2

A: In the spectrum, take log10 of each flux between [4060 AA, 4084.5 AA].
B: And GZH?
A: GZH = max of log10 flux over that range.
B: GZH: 1.493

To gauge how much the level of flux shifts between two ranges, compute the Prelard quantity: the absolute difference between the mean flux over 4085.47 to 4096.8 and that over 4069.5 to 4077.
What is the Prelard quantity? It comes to 2.7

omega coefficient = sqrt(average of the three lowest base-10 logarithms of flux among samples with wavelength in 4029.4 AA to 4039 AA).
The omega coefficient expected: 1.17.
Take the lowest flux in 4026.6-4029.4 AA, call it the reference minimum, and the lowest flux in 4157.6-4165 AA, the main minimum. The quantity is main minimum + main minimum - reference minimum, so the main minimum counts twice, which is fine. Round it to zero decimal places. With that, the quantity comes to 23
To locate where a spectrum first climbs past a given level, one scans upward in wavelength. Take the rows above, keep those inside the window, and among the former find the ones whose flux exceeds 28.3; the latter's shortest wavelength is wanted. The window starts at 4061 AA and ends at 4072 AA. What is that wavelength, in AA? 4061.55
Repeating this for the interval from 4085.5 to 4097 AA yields 4085.94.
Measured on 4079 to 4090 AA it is 4080.30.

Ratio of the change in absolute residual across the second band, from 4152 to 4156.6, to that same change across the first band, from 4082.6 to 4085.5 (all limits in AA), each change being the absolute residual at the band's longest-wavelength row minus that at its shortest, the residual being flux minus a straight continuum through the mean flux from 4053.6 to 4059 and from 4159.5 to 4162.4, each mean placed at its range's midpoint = -1.2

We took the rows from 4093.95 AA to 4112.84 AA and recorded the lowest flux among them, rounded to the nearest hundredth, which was 17.85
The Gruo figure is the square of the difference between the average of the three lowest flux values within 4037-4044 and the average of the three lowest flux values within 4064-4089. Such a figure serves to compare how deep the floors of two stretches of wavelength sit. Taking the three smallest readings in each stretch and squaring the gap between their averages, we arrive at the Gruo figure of 28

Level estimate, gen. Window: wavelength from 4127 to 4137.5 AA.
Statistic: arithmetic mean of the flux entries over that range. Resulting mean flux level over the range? 27.4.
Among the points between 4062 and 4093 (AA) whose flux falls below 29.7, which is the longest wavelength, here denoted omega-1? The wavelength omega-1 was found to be 4092.53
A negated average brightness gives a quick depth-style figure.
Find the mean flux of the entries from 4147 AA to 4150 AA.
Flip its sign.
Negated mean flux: -30.1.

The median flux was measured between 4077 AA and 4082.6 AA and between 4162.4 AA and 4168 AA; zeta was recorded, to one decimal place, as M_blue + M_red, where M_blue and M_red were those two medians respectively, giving 58.1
